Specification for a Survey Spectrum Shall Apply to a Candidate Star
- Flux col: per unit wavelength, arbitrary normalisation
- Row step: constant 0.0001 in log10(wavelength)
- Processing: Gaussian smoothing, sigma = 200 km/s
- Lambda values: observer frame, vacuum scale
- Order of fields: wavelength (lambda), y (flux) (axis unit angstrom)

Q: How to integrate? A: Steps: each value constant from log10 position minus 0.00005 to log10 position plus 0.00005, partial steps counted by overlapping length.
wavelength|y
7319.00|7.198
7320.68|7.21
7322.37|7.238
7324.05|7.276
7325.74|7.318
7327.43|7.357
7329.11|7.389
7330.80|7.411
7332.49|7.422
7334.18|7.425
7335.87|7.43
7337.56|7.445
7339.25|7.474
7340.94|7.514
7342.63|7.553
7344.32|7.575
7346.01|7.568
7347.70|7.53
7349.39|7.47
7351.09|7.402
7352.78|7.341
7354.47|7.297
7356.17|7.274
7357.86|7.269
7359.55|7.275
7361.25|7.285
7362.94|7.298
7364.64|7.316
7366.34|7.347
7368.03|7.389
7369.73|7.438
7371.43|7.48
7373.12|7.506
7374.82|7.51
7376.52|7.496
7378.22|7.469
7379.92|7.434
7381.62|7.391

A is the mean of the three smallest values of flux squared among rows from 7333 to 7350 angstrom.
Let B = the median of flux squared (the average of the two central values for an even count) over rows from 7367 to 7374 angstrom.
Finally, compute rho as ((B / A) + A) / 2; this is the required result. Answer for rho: 28.13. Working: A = 55.3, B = 55.6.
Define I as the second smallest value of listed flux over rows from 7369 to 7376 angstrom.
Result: 7.48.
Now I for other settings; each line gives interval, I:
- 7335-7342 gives 7.445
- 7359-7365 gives 7.285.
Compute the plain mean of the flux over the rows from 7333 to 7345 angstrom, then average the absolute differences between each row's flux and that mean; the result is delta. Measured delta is 0.05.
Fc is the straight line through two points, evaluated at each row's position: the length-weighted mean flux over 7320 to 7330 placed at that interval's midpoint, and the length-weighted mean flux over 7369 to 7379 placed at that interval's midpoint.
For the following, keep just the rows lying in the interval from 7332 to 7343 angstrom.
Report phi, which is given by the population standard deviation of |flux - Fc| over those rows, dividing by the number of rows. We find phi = 0.04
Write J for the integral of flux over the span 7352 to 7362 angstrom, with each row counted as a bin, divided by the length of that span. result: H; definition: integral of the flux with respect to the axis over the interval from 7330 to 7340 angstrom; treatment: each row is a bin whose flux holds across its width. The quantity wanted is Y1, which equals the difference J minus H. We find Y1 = -67.0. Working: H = 74.3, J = 7.29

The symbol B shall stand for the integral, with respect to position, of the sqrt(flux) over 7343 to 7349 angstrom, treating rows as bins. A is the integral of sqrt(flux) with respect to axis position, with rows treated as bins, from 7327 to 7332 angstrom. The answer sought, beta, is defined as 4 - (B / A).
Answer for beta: 2.79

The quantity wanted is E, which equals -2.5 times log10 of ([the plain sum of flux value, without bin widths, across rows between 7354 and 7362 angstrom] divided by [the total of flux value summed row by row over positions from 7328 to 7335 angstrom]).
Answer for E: -0.22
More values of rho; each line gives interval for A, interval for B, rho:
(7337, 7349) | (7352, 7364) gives 28.43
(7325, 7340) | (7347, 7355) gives 27.55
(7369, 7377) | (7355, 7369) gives 28.39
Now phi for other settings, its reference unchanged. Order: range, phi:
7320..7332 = 0.03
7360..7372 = 0.05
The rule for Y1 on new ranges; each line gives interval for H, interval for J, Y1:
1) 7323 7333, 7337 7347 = -66.1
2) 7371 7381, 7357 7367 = -67.5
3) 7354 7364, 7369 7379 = -65.3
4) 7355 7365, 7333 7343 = -65.4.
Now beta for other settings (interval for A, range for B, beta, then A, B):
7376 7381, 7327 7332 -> 3.00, 13.6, 13.60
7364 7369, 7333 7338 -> 3.00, 13.6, 13.62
